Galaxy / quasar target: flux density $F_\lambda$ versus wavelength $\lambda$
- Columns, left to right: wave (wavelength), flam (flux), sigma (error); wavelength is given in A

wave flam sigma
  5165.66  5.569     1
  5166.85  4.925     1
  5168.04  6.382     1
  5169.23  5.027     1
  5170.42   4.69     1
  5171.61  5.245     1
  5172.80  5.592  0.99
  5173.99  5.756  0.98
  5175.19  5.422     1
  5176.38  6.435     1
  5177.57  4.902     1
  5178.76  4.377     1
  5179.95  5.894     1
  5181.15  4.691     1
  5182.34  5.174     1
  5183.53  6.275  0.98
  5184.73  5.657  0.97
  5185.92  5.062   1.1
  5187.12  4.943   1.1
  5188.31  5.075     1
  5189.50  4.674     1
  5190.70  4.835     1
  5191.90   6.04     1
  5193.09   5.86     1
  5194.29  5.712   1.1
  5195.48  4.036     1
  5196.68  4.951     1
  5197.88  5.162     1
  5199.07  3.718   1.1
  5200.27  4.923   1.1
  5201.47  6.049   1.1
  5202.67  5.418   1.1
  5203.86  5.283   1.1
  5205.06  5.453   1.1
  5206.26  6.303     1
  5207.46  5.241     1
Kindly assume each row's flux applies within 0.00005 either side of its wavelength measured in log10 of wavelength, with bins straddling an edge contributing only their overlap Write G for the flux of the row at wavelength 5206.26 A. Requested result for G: 6.303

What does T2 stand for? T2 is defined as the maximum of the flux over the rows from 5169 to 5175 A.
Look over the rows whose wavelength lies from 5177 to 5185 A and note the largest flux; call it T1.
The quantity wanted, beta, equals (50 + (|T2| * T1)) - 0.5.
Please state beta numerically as 86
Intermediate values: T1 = 6.275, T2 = 5.756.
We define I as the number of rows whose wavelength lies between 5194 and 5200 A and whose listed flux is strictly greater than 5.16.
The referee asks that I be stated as 2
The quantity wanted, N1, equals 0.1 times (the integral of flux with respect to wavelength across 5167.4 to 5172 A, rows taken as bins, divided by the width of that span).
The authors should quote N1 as 0.534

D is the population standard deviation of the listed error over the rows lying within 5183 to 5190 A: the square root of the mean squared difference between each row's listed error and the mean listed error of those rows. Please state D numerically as 0.05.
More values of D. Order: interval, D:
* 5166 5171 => 0.00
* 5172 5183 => 0.01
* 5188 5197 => 0.03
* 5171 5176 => 0.01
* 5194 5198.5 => 0.04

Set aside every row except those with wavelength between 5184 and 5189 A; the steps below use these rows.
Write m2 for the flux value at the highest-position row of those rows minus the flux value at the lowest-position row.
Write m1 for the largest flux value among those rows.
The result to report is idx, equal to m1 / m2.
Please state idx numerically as -9.7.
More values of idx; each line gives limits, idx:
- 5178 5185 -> 4.9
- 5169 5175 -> 7.9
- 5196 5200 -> -4.2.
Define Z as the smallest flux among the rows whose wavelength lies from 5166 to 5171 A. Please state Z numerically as 4.69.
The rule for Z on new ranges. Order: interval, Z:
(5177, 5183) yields 4.377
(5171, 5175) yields 5.245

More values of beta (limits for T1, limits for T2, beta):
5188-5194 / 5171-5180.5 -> 88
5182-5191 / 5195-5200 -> 82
